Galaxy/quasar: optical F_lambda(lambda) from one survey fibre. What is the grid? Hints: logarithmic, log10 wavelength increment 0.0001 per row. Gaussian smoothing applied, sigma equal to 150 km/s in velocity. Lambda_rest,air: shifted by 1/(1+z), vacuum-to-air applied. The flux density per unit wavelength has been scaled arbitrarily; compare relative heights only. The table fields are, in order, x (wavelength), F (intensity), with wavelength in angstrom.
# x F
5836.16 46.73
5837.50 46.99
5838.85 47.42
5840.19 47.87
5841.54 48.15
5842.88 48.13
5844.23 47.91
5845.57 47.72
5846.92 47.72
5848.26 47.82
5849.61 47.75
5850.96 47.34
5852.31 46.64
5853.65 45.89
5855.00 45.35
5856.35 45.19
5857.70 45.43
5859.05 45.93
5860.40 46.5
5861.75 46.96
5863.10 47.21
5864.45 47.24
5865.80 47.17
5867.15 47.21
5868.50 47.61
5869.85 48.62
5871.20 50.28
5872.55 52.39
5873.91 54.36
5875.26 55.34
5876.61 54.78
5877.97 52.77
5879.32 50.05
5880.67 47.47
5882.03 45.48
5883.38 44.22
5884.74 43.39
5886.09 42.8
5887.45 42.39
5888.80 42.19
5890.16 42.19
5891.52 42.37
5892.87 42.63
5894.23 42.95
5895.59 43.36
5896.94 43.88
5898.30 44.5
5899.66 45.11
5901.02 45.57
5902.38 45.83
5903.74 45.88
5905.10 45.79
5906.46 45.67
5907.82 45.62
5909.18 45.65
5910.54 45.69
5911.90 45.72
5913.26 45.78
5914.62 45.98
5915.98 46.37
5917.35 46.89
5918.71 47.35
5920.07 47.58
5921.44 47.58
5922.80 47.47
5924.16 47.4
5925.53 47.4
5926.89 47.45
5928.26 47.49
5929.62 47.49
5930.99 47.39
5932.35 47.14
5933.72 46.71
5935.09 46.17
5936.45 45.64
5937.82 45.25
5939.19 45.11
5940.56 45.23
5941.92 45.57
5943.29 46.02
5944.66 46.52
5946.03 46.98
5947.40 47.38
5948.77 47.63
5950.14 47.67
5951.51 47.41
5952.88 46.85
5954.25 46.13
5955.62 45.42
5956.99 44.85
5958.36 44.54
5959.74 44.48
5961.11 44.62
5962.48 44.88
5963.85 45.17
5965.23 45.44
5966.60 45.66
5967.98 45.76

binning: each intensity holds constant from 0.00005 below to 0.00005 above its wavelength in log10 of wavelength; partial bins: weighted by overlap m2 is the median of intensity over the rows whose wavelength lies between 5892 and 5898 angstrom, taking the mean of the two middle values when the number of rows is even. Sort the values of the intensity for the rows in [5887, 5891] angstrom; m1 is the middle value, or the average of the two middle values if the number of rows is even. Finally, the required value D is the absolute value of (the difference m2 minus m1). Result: 1.0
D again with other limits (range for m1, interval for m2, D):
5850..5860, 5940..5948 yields 0.4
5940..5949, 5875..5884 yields 3.5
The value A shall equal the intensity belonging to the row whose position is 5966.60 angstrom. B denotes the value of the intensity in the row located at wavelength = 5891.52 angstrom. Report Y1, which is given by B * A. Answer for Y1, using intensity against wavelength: 1935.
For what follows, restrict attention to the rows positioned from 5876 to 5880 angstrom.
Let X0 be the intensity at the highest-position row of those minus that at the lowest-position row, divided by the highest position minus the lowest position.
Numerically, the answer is -1.7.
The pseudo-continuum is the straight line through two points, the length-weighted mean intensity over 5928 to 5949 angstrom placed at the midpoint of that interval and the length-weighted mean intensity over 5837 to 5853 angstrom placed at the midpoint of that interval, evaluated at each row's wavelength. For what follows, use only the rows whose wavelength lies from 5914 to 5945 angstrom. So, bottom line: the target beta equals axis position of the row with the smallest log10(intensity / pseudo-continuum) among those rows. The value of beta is 5939.19 angstrom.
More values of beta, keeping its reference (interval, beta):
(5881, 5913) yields 5888.80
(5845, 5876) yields 5856.35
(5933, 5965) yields 5959.74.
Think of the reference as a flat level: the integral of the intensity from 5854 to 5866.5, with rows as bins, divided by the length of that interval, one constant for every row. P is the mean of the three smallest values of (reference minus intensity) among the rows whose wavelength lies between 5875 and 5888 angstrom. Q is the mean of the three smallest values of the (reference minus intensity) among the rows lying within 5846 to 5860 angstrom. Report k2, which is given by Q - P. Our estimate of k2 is 7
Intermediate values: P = -8.0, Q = -1.46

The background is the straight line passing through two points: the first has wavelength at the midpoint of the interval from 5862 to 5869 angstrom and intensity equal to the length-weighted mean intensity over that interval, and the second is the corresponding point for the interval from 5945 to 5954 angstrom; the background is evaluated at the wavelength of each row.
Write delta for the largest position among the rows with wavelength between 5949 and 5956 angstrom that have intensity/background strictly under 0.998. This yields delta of 5955.62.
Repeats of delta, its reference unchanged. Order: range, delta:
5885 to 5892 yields 5891.52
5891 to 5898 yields 5896.94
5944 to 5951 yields 5946.03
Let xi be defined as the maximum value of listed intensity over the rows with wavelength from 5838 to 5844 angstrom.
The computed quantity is 48.15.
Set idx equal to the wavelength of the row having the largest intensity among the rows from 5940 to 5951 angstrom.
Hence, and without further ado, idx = 5950.14 angstrom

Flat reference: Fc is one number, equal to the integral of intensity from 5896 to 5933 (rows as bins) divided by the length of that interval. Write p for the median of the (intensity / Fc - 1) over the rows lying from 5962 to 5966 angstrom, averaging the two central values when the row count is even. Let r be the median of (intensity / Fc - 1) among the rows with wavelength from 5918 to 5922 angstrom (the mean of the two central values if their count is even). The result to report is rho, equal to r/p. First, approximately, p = -0.025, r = 0.027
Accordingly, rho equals -1.0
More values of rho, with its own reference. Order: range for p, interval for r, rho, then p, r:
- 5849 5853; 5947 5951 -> 1.3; 0.021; 0.028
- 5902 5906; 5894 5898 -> 5.8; -0.011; -0.064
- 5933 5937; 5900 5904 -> 2.9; -0.004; -0.011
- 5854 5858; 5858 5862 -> -0.2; -0.021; 0.003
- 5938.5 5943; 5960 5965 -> 1.3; -0.024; -0.032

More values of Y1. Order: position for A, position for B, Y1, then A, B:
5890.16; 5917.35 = 1978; 42.19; 46.89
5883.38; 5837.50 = 2078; 44.22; 46.99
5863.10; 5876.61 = 2586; 47.21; 54.78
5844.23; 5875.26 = 2651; 47.91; 55.34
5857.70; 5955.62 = 2063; 45.43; 45.42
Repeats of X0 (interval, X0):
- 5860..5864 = 0.3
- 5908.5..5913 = 0.0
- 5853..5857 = -0.3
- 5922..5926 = 0.0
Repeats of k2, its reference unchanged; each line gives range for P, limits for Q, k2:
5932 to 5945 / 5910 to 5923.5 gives -1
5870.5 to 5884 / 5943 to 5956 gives 7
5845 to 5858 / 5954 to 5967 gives 2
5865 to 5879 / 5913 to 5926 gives 7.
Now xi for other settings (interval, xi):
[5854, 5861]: 46.5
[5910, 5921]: 47.58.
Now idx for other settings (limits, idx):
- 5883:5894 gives 5883.38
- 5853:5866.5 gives 5864.45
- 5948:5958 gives 5950.14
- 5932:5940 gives 5932.35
